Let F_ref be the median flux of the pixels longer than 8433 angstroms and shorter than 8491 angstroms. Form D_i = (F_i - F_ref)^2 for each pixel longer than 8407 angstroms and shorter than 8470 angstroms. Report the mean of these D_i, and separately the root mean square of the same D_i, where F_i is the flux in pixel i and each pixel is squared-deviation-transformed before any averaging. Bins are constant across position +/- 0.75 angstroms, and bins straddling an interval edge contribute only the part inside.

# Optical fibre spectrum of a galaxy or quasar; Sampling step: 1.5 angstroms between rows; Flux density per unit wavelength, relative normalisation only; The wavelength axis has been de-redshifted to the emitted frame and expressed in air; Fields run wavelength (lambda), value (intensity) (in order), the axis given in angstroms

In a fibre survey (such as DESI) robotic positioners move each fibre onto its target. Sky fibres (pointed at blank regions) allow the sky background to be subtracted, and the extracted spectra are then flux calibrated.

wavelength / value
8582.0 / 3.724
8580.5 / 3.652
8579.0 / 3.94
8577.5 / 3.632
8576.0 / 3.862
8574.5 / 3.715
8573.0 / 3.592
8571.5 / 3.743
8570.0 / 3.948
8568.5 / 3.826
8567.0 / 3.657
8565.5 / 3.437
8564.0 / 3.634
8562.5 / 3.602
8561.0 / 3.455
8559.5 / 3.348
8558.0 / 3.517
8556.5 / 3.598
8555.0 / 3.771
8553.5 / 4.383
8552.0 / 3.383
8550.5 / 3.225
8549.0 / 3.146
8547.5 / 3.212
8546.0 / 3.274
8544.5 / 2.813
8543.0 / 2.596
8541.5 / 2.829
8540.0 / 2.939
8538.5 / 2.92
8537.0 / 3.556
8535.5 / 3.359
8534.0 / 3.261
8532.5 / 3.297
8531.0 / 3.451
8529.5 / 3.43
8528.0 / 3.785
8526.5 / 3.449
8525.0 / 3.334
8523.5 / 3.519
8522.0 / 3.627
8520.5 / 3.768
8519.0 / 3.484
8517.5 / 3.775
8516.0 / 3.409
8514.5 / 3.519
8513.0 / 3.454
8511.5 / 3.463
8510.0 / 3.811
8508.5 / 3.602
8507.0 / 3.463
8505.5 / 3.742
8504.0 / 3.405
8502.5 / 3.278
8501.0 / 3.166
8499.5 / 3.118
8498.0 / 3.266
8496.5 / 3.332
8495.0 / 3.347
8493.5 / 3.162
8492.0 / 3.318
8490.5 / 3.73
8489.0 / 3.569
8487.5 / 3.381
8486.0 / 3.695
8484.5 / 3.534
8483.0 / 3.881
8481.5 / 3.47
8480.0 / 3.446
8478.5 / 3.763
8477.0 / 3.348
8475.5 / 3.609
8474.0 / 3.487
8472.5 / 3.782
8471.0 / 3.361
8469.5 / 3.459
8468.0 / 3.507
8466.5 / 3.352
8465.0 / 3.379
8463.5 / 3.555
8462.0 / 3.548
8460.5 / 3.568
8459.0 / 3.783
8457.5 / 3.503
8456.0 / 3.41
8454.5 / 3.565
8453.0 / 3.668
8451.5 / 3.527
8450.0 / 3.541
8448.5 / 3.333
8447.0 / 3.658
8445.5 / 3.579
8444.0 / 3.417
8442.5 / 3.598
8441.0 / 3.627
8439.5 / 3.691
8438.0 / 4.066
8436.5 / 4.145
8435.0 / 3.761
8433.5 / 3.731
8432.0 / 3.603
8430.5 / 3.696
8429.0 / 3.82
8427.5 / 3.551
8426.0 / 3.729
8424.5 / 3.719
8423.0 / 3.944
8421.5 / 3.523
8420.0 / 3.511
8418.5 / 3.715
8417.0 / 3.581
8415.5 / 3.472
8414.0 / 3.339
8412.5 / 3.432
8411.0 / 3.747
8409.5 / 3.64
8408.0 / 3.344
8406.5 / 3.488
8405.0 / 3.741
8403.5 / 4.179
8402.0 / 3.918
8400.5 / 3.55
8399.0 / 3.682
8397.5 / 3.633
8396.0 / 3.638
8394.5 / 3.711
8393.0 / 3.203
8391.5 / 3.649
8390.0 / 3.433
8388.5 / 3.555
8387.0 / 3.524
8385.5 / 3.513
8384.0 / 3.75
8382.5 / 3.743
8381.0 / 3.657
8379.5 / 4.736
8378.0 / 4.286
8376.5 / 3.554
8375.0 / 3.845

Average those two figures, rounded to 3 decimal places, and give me 0.053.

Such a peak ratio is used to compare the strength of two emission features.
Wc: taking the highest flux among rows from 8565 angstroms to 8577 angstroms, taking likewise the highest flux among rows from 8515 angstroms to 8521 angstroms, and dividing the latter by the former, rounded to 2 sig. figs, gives 0.96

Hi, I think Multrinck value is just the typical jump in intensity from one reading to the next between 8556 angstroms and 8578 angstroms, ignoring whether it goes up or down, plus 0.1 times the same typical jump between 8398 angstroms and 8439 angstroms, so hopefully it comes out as 0.169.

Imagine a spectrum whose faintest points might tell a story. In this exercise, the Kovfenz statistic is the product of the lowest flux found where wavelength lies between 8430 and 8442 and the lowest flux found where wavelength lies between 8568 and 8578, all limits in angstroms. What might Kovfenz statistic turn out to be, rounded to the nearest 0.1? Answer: 12.9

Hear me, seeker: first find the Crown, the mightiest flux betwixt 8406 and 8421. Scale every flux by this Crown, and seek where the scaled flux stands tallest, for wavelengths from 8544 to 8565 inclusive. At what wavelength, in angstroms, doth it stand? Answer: 8553.5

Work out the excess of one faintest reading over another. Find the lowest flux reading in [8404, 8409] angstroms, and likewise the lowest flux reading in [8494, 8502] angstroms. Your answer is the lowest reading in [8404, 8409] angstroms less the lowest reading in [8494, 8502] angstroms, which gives 0.23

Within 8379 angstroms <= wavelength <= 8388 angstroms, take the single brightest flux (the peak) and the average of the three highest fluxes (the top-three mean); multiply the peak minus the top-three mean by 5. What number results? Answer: 3.30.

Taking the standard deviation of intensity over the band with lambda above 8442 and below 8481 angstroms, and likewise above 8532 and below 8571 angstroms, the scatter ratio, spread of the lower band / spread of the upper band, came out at 0.34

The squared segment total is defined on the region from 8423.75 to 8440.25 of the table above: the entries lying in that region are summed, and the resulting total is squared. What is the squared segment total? 1723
